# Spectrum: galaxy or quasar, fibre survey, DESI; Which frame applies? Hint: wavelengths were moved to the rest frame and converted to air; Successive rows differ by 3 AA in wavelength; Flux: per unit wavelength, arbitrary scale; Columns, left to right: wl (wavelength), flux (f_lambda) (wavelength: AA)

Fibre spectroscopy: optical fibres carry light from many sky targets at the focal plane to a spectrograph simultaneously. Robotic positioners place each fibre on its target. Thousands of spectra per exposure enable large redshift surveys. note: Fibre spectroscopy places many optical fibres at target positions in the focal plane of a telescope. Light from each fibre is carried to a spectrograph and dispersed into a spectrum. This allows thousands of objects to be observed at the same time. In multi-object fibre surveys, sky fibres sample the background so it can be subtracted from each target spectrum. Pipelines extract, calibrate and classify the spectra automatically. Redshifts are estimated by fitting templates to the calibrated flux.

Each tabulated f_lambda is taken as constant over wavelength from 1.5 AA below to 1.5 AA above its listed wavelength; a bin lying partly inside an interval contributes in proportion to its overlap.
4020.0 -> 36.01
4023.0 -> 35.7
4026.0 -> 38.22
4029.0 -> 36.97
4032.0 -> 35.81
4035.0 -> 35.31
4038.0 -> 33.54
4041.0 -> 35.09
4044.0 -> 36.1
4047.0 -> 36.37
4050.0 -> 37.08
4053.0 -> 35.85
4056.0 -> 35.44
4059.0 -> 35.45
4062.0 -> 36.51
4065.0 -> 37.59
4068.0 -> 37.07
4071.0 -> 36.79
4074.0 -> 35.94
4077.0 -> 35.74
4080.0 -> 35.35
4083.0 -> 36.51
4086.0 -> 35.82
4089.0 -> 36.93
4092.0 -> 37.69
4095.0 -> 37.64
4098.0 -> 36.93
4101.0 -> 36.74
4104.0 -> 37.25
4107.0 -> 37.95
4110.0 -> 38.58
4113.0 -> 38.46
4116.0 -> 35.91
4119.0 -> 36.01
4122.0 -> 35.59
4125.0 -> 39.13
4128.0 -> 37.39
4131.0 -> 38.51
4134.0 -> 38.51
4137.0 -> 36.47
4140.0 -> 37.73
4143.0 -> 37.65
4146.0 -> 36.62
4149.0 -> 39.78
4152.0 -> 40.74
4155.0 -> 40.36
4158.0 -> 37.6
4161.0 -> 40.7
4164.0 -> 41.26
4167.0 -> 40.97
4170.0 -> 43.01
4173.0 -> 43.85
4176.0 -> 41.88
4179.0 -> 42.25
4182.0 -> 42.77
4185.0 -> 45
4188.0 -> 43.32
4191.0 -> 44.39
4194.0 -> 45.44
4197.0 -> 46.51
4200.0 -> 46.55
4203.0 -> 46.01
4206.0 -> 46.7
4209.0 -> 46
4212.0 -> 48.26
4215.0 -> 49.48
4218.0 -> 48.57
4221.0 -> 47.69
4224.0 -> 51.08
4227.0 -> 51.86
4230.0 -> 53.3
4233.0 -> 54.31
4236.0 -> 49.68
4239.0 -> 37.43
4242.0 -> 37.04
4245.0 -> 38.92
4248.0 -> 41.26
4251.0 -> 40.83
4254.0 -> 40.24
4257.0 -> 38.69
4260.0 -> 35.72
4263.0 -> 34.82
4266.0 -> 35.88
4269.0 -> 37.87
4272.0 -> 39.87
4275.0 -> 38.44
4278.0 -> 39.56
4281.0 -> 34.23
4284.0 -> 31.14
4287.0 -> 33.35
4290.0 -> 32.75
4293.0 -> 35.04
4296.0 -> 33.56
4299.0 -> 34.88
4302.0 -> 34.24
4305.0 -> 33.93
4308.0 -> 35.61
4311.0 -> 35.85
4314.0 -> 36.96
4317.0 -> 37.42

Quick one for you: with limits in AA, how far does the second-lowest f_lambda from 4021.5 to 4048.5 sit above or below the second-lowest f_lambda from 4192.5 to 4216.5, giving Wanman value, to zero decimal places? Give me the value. -11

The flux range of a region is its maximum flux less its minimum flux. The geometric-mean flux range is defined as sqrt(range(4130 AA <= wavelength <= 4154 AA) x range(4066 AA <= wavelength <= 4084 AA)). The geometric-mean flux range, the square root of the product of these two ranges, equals 2.7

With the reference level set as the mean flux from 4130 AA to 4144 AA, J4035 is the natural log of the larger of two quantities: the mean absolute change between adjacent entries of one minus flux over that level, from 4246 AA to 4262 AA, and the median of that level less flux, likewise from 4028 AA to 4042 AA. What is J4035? 1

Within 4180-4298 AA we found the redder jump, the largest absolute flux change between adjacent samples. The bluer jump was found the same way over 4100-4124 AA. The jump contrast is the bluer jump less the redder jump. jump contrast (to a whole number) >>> -10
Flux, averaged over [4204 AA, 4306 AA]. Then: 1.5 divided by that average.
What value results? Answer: 0.037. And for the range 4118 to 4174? 0.038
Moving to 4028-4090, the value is 0.042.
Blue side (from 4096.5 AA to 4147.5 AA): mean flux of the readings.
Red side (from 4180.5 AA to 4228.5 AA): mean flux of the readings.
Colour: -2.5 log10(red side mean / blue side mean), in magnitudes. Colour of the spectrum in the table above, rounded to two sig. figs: -0.25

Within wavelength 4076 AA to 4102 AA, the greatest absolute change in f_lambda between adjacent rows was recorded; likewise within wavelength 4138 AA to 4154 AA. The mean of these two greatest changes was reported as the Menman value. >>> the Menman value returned 2.2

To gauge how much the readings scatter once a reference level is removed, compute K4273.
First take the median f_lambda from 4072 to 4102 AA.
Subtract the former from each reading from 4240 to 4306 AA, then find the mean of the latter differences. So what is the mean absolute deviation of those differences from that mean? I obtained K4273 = 2.6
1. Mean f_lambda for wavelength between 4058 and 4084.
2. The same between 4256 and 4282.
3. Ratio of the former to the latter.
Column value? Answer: 0.98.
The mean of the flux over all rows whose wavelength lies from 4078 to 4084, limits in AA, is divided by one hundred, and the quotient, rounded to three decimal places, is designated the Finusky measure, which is 0.359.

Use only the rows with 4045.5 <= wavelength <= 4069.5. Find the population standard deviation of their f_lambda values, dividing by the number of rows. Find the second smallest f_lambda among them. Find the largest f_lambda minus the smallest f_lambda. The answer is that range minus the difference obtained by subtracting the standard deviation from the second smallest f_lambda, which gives -33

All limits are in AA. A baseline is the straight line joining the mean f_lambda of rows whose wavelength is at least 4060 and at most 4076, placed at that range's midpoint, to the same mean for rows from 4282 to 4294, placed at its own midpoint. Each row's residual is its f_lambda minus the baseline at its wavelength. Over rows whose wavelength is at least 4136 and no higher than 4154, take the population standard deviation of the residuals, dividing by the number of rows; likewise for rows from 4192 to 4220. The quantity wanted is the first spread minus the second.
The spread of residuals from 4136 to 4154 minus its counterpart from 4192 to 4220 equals 0.24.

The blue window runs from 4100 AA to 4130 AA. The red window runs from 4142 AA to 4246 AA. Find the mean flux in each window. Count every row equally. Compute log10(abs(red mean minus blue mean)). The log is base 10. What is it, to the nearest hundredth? 0.84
